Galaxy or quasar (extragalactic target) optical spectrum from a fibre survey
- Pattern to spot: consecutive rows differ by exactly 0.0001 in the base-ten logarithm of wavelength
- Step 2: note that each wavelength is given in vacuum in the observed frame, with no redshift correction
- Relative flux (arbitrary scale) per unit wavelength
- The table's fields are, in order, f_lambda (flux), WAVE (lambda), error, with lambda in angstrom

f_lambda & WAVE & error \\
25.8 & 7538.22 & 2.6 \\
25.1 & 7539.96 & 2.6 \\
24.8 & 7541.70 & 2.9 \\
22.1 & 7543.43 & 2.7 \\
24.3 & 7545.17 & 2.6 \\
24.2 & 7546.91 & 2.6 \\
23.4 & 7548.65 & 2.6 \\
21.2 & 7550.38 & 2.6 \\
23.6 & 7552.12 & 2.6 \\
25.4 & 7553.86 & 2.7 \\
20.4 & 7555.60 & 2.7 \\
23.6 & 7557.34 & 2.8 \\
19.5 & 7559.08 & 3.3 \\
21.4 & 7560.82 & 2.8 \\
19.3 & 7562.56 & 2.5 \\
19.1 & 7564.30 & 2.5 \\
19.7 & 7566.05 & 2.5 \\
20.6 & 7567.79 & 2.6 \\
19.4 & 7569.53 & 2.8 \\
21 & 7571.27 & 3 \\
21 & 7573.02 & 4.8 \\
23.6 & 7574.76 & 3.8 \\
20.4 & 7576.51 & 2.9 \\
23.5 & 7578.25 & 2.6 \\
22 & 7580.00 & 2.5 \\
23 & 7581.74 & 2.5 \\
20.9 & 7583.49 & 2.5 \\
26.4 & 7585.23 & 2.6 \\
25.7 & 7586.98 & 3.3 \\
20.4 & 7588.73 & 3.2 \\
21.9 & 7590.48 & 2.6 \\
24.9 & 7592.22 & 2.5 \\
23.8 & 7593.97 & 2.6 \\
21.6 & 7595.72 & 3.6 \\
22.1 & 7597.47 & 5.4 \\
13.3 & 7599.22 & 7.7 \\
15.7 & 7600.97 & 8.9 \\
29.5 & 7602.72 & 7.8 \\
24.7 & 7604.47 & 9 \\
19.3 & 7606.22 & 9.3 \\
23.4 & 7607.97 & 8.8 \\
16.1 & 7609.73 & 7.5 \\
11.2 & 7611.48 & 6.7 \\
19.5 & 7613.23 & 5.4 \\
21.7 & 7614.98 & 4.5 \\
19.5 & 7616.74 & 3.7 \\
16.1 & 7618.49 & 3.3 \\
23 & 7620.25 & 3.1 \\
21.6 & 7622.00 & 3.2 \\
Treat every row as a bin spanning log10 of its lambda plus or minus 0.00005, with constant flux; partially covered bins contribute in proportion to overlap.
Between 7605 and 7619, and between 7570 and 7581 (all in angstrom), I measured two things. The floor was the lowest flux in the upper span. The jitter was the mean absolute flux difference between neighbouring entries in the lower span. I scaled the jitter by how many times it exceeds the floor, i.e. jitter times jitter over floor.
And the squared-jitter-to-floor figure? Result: 0.39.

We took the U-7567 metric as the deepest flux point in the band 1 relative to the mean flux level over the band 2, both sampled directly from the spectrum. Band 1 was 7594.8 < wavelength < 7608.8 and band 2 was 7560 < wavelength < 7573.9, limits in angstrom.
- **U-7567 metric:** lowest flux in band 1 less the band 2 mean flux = -6.9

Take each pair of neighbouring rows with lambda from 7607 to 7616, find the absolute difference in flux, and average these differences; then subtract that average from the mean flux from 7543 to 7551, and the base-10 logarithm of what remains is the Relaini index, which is 1.24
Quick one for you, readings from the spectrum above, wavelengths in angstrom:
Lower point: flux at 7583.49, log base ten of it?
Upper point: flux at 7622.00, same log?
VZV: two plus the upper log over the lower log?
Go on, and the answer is 3.01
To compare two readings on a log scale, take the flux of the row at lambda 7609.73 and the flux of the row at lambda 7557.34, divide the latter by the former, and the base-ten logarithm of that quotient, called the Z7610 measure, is 0.17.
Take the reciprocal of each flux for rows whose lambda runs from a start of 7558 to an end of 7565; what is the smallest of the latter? 0.047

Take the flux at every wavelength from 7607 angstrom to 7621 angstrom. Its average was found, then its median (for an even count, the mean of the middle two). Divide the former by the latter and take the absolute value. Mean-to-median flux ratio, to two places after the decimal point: 0.96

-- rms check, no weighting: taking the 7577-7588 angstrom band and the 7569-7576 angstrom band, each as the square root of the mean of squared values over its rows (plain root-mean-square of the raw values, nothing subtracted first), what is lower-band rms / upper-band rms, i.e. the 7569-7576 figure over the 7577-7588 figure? 0.90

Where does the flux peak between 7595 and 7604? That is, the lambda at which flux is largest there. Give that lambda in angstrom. 7602.72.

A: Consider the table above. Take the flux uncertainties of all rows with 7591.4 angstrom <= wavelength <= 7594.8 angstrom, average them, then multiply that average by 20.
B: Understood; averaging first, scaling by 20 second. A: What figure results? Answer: 51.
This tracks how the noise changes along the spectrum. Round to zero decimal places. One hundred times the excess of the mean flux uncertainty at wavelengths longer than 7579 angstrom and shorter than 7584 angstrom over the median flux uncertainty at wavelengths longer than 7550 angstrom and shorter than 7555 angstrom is -10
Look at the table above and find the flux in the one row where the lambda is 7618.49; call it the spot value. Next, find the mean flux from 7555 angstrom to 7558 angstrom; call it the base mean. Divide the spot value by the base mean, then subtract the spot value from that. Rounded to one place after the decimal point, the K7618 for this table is -15.4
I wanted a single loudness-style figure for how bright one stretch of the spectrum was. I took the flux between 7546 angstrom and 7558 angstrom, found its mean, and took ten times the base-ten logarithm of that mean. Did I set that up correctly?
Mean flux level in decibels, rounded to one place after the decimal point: 13.6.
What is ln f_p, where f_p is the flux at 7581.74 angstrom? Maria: 3.14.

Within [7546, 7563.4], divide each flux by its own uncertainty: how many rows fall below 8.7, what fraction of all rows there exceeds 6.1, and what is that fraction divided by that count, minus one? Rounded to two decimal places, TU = -0.85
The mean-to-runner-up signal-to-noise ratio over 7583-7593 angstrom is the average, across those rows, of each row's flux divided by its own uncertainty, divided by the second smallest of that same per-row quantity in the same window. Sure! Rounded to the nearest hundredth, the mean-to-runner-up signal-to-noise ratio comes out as 1.09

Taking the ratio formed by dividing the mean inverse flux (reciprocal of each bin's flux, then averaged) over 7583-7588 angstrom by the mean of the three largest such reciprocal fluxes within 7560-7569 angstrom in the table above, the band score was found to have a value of 0.80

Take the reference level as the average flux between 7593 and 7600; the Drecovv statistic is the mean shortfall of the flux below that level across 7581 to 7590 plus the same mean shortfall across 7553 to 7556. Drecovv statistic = -5.8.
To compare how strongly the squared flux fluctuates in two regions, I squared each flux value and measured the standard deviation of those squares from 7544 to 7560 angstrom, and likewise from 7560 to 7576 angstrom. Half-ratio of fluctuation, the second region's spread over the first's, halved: 0.34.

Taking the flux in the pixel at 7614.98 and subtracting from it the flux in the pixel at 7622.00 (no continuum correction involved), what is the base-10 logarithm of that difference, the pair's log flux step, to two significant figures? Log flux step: -1.0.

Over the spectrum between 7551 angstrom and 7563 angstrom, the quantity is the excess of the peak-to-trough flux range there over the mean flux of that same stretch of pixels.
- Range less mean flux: -16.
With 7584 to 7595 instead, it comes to -18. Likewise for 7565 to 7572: -19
